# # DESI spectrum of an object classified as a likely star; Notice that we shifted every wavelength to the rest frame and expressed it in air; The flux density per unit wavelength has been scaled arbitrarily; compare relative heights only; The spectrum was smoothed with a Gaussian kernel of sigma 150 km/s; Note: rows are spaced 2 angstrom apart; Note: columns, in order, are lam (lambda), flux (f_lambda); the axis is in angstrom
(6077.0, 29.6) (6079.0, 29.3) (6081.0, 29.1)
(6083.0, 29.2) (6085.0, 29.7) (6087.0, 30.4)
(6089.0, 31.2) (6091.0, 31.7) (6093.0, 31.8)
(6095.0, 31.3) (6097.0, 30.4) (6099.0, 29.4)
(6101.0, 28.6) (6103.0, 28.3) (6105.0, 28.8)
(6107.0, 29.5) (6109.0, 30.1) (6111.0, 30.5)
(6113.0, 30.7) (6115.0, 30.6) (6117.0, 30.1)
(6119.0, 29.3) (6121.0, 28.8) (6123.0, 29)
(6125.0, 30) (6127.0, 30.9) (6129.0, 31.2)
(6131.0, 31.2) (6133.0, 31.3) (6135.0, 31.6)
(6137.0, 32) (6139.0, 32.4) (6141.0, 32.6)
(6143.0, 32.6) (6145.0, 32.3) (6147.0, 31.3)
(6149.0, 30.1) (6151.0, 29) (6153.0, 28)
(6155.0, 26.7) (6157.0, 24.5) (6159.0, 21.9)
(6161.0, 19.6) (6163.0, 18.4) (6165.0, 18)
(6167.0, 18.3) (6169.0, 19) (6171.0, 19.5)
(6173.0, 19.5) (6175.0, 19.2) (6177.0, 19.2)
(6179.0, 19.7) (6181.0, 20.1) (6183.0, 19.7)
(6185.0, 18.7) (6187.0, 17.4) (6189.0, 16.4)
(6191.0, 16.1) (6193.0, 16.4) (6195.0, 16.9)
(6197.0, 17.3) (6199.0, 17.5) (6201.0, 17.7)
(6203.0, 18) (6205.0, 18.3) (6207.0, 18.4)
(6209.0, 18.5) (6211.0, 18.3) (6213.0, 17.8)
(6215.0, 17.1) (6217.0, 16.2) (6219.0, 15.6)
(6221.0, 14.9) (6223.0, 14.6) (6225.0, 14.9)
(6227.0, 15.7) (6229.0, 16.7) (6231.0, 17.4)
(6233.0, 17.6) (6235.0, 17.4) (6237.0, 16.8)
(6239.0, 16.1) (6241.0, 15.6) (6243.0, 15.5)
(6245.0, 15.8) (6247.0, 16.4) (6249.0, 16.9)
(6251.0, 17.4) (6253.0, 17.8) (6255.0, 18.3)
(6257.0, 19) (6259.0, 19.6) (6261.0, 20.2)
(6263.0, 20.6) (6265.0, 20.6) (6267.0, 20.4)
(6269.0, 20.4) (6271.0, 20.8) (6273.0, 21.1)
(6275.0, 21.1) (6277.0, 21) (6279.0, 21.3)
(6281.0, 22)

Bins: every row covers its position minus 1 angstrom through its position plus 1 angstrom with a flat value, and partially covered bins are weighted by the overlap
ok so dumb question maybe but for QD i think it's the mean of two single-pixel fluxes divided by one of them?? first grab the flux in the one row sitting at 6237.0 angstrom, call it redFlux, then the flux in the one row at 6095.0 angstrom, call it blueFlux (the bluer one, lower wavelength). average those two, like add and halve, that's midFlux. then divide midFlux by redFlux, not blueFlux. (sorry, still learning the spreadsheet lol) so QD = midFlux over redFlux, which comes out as 1.43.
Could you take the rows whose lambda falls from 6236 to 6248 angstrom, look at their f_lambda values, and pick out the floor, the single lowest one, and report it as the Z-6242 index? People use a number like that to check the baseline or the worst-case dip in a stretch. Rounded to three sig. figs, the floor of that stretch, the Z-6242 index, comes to 15.5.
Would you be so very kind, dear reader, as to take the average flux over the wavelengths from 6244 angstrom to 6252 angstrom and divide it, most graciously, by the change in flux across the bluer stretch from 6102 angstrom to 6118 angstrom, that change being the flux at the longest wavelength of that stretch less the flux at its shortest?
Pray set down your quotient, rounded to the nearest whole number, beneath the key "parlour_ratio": 9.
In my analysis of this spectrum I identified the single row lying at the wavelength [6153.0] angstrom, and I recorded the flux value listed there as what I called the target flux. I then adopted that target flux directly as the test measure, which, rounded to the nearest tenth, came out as 28.0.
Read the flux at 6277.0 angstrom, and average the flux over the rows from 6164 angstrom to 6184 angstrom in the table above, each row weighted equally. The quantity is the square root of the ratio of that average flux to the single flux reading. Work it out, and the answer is 0.957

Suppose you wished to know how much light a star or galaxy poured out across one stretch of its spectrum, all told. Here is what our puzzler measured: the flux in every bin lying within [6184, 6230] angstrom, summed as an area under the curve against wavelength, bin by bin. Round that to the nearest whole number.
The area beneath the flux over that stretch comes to 779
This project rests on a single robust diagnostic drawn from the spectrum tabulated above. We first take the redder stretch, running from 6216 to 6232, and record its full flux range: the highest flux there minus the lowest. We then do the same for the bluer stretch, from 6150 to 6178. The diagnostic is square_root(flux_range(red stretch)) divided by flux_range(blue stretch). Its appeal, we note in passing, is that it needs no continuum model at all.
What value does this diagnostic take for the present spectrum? 0.2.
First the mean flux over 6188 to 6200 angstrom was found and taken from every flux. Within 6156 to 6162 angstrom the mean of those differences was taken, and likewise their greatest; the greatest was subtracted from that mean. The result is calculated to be -2.5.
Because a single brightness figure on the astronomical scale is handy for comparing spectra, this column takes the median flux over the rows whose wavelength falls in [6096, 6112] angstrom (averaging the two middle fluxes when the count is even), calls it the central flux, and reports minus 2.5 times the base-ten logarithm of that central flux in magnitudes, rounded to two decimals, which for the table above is -3.67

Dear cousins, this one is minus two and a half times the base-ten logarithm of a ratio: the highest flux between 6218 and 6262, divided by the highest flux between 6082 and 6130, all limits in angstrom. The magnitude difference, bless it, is 0.5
